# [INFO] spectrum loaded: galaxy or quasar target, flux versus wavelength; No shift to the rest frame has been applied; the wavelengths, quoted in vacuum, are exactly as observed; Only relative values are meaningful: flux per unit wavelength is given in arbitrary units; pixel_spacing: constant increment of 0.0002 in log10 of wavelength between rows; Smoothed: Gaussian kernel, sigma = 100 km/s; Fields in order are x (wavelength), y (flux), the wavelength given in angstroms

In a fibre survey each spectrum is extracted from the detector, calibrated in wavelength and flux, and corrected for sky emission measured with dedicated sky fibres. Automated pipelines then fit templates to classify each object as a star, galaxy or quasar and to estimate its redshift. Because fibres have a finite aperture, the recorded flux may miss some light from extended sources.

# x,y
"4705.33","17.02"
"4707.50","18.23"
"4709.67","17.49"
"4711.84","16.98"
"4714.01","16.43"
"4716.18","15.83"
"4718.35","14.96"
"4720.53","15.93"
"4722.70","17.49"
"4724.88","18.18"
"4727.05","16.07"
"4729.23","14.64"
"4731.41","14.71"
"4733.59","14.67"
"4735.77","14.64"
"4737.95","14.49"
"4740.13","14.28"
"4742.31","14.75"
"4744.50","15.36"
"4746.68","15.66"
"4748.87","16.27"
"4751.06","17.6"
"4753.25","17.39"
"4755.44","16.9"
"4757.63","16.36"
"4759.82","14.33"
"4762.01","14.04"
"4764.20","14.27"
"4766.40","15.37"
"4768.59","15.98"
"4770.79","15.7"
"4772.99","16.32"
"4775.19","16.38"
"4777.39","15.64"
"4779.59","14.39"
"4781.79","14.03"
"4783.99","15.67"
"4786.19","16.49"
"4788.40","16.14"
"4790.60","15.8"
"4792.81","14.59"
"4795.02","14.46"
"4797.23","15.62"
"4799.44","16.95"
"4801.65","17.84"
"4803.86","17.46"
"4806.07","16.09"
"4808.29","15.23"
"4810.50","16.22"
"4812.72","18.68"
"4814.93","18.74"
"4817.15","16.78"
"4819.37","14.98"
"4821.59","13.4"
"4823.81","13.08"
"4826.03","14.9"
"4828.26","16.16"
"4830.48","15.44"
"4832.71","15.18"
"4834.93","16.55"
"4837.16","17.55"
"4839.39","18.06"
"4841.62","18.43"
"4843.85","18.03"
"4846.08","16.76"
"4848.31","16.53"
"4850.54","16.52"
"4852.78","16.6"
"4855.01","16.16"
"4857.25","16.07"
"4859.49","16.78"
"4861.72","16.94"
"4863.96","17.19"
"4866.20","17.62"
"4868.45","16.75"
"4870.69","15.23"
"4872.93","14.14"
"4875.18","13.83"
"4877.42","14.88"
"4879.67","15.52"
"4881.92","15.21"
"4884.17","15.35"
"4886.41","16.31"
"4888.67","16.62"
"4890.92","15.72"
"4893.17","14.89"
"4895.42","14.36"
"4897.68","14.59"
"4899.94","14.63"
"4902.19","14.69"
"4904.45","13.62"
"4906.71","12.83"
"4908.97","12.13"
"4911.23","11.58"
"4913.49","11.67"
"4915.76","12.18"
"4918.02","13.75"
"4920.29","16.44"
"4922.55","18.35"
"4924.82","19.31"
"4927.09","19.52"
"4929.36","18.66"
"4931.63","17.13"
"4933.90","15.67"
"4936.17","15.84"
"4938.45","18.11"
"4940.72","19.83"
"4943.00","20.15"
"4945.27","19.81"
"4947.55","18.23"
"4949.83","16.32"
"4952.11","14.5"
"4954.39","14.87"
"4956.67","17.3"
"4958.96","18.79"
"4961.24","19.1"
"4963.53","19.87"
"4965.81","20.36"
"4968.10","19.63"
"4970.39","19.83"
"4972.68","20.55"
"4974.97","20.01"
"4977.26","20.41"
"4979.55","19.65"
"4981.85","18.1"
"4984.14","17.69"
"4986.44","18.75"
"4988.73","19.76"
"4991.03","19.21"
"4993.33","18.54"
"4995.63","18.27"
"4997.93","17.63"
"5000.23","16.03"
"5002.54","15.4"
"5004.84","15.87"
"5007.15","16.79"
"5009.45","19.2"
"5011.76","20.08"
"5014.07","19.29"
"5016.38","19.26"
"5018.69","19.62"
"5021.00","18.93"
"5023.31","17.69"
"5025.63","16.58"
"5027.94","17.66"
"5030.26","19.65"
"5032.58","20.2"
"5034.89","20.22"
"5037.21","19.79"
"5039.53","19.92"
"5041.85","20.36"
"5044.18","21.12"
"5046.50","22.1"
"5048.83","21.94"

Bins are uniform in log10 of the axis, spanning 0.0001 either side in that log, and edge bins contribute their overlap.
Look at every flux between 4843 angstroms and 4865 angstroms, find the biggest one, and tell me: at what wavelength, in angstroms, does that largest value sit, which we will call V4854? 4843.85 angstroms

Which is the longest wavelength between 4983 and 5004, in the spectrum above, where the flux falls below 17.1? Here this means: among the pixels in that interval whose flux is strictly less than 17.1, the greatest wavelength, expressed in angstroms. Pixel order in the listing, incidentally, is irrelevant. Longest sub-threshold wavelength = 5002.54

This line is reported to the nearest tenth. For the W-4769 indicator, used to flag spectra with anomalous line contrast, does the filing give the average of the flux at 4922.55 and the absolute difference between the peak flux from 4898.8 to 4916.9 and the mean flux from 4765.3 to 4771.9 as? 9.7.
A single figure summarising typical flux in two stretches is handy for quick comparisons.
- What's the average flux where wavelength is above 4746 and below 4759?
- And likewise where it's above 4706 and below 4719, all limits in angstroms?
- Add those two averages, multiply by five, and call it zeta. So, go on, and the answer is 167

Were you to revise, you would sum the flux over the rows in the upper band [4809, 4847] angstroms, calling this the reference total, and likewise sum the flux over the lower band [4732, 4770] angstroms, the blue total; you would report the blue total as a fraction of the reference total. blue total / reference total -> 0.94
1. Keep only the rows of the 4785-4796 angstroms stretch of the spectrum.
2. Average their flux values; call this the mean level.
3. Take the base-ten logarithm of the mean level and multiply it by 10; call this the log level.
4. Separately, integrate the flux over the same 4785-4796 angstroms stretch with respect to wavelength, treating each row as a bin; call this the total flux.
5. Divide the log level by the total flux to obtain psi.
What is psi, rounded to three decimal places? 0.070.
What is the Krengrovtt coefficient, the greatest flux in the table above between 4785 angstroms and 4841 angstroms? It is 18.74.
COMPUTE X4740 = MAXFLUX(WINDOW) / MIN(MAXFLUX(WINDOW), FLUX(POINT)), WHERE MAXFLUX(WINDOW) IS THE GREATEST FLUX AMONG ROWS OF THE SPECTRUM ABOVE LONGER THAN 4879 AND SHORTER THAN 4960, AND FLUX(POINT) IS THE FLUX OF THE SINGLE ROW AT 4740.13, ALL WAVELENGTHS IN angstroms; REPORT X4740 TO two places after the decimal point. 1.41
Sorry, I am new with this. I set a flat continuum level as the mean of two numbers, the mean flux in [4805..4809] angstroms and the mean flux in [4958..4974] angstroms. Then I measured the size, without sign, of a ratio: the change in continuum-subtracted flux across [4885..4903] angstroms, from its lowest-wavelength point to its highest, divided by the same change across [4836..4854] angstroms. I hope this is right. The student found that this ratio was 1.7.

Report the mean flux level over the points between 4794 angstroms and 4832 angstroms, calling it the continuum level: 16.0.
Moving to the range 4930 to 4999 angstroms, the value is 18.5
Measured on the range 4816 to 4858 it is 16.2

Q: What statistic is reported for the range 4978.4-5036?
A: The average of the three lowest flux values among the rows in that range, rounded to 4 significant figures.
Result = 15.77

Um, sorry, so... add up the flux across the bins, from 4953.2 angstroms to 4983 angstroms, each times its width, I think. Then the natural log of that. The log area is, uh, 6.3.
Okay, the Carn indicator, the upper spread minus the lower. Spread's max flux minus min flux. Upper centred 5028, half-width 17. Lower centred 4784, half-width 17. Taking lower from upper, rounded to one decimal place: 1.6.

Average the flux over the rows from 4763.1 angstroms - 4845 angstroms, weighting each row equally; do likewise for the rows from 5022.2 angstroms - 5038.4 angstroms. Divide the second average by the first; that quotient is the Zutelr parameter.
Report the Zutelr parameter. 1.2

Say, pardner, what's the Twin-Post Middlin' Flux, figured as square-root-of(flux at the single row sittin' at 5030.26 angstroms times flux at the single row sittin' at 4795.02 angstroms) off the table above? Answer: 16.9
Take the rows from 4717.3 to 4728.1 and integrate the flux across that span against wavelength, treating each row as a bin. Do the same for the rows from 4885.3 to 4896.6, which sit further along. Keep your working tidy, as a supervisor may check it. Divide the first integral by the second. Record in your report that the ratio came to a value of 1.02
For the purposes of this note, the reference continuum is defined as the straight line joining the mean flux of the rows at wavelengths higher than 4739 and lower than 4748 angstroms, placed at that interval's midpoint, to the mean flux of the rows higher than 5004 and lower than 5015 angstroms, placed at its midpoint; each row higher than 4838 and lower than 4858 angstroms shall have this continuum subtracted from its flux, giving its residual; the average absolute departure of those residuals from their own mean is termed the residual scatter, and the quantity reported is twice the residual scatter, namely 1.6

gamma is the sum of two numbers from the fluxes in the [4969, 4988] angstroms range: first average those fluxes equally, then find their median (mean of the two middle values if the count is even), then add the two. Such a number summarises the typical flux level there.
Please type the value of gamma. 39.1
